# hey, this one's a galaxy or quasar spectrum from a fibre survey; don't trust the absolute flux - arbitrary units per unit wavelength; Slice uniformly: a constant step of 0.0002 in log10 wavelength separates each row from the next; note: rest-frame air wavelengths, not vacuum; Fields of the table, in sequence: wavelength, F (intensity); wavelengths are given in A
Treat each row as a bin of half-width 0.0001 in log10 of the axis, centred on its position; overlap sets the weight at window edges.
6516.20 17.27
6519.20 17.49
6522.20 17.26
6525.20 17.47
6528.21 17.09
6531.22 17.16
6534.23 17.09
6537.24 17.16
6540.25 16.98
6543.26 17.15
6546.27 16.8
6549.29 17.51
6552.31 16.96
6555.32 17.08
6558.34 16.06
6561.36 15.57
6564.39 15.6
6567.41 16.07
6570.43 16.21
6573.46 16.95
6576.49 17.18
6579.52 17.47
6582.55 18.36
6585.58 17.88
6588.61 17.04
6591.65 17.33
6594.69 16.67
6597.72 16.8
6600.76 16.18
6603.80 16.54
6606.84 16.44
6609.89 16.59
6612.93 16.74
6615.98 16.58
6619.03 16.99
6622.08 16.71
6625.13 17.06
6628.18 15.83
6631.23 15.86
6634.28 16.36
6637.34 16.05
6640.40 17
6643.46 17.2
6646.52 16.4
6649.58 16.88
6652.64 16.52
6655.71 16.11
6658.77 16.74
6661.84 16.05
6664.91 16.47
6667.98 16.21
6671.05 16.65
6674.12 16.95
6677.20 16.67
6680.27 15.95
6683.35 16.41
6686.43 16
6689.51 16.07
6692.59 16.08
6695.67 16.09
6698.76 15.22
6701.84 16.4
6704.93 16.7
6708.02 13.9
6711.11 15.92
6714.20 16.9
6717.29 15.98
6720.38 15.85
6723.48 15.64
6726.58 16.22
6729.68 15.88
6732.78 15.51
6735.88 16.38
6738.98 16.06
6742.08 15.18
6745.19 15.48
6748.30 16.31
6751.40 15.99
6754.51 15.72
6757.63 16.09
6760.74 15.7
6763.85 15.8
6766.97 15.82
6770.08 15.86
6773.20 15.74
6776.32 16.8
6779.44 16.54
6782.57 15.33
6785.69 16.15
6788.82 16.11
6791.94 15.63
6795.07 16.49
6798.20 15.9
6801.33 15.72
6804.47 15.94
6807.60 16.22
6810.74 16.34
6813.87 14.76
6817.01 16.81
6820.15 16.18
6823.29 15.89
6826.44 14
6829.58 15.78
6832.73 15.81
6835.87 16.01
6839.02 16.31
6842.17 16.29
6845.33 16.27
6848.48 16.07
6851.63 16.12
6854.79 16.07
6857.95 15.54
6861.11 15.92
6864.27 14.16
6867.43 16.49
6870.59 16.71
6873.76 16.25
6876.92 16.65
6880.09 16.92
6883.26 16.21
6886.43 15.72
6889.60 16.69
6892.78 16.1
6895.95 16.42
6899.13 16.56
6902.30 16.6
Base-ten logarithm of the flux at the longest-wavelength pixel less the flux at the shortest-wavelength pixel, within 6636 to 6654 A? -0.33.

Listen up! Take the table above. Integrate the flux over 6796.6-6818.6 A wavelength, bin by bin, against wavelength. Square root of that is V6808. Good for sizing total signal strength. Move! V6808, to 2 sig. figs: 19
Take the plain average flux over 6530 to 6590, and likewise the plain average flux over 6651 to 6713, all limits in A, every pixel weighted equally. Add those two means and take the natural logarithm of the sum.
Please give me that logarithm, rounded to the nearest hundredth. 3.50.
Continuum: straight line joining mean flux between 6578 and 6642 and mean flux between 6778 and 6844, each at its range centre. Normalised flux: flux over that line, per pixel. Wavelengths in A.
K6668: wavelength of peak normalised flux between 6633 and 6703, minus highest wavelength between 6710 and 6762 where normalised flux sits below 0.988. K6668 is -117.3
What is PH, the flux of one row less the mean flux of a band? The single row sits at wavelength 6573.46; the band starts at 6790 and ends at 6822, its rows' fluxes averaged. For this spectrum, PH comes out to 0.95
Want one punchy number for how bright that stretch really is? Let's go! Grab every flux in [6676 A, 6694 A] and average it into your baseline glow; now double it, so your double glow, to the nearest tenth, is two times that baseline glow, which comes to 32.4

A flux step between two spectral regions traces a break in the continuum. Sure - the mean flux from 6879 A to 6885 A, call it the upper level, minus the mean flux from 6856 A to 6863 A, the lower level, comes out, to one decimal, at 0.8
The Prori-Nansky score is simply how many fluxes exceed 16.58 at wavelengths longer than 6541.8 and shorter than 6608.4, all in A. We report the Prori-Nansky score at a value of 14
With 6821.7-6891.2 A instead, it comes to 4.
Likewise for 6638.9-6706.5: 8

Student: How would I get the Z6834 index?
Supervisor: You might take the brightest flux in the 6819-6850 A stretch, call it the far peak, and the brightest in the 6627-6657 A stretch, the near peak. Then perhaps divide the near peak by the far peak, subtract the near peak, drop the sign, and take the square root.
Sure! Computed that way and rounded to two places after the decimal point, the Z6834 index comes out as 4.02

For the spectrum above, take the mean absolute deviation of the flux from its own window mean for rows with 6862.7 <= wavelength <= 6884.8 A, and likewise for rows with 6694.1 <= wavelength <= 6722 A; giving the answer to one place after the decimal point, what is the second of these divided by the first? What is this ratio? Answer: 1.0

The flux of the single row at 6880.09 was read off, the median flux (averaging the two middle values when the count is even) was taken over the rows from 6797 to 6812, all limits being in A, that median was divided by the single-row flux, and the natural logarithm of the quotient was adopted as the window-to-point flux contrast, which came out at -0.060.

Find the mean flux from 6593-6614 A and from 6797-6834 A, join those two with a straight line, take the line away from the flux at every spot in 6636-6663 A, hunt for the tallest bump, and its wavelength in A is 6643.46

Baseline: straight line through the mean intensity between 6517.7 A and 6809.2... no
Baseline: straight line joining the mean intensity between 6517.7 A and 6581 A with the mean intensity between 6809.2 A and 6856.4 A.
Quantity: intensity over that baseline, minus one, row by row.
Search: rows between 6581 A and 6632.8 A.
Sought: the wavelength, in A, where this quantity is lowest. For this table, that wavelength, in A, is 6628.18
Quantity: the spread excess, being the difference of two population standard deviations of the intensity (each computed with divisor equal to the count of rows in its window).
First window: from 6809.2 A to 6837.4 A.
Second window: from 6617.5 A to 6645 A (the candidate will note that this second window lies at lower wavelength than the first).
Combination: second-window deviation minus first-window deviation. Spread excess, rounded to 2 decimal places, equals -0.29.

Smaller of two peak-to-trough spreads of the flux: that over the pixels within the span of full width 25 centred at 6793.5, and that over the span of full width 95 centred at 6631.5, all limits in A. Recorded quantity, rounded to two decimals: 1.16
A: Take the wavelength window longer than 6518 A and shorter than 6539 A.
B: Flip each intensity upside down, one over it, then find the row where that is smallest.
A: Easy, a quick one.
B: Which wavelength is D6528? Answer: 6519.20 A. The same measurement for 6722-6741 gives 6735.88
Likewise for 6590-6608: 6591.65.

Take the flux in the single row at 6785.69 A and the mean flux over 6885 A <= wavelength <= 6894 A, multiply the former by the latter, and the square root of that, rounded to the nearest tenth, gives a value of 16.2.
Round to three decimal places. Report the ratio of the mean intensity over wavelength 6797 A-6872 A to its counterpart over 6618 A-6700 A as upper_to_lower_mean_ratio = 0.969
